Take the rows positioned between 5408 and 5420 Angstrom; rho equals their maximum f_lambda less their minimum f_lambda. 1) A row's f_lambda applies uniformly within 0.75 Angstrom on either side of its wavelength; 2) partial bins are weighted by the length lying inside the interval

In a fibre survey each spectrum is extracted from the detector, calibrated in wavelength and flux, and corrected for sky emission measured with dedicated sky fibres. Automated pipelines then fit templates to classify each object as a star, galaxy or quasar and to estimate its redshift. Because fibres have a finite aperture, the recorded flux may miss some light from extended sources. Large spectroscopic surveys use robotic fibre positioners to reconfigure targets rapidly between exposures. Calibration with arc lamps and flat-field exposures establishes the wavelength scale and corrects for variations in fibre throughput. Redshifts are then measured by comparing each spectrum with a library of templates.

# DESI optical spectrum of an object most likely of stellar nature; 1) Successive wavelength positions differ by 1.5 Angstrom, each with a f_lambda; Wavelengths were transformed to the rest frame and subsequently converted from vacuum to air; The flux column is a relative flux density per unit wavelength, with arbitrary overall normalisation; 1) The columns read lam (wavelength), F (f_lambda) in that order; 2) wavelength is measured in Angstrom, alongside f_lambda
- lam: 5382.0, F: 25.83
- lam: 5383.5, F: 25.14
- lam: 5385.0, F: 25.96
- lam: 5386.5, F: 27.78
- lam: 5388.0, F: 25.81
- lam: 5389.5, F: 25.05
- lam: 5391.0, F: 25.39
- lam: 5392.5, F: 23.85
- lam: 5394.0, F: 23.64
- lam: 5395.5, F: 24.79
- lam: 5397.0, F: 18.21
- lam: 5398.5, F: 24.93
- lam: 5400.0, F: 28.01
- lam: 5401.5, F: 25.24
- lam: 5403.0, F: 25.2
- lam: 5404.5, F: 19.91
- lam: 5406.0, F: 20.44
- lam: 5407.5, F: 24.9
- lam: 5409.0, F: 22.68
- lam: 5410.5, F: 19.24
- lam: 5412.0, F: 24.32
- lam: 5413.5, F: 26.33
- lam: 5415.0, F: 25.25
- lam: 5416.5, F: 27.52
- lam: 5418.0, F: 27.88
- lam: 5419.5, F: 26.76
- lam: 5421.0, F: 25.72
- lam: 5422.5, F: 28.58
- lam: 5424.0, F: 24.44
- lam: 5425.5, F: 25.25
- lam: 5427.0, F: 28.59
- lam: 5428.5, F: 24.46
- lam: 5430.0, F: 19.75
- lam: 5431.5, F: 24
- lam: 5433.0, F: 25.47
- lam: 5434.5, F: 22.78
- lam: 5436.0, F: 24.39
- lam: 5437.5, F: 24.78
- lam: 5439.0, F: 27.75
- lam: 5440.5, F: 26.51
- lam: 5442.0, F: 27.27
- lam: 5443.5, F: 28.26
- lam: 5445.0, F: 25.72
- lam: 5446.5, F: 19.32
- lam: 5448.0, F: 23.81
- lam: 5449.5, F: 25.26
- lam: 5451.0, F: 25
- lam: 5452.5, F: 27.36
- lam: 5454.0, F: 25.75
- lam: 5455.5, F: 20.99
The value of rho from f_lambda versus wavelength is 8.6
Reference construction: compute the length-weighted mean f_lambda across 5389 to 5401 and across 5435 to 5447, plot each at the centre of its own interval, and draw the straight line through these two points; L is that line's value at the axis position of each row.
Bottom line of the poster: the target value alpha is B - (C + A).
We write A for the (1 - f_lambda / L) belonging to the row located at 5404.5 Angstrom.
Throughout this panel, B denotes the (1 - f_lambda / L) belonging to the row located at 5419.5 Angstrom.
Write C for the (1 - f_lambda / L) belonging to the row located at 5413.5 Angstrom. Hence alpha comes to -0.20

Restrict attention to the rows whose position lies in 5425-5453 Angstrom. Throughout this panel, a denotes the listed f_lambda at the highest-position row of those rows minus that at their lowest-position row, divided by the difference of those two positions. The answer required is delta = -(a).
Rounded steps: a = 0.08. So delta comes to -0.08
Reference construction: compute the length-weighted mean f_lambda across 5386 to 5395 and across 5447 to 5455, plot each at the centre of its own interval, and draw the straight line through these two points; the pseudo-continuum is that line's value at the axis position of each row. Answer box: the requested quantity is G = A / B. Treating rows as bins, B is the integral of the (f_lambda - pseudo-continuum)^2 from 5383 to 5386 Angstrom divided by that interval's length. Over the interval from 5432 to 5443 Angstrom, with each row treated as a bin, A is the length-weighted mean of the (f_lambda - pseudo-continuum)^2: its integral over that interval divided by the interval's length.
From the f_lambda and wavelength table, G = 3.4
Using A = 3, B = 0.9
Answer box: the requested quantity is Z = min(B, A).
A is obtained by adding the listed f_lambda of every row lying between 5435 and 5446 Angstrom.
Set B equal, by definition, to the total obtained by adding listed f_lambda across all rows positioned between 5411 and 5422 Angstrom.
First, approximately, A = 185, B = 184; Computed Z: 184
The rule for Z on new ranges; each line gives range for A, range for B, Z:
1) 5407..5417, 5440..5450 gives 170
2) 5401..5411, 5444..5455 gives 158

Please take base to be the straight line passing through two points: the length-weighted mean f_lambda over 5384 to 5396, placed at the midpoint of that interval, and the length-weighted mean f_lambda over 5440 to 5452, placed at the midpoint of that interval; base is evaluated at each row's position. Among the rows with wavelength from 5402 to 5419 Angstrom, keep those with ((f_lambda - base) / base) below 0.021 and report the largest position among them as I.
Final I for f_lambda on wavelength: 5415.0 Angstrom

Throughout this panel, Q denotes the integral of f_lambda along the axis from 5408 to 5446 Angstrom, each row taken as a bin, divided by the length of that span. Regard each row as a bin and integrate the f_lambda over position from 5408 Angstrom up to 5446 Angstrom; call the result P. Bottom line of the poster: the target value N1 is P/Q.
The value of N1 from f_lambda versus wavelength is 38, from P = 962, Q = 25.3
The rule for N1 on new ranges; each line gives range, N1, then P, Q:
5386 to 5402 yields 16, 396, 24.7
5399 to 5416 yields 17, 405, 23.8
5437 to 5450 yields 13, 331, 25.4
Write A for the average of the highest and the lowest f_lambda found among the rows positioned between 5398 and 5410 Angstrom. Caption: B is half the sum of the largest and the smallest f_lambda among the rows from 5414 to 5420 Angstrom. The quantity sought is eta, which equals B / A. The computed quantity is 1.11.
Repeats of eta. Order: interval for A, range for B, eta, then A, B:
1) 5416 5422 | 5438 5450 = 0.89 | 26.8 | 23.8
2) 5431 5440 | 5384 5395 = 1.02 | 25.3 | 25.7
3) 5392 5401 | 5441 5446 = 1.17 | 23.1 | 27.0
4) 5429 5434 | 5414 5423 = 1.19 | 22.6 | 26.9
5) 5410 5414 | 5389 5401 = 1.01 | 22.8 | 23.1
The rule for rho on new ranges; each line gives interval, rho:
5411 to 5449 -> 9.3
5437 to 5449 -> 8.9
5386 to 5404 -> 9.8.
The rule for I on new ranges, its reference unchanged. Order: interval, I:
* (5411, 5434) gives 5433.0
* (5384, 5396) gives 5395.5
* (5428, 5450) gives 5449.5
